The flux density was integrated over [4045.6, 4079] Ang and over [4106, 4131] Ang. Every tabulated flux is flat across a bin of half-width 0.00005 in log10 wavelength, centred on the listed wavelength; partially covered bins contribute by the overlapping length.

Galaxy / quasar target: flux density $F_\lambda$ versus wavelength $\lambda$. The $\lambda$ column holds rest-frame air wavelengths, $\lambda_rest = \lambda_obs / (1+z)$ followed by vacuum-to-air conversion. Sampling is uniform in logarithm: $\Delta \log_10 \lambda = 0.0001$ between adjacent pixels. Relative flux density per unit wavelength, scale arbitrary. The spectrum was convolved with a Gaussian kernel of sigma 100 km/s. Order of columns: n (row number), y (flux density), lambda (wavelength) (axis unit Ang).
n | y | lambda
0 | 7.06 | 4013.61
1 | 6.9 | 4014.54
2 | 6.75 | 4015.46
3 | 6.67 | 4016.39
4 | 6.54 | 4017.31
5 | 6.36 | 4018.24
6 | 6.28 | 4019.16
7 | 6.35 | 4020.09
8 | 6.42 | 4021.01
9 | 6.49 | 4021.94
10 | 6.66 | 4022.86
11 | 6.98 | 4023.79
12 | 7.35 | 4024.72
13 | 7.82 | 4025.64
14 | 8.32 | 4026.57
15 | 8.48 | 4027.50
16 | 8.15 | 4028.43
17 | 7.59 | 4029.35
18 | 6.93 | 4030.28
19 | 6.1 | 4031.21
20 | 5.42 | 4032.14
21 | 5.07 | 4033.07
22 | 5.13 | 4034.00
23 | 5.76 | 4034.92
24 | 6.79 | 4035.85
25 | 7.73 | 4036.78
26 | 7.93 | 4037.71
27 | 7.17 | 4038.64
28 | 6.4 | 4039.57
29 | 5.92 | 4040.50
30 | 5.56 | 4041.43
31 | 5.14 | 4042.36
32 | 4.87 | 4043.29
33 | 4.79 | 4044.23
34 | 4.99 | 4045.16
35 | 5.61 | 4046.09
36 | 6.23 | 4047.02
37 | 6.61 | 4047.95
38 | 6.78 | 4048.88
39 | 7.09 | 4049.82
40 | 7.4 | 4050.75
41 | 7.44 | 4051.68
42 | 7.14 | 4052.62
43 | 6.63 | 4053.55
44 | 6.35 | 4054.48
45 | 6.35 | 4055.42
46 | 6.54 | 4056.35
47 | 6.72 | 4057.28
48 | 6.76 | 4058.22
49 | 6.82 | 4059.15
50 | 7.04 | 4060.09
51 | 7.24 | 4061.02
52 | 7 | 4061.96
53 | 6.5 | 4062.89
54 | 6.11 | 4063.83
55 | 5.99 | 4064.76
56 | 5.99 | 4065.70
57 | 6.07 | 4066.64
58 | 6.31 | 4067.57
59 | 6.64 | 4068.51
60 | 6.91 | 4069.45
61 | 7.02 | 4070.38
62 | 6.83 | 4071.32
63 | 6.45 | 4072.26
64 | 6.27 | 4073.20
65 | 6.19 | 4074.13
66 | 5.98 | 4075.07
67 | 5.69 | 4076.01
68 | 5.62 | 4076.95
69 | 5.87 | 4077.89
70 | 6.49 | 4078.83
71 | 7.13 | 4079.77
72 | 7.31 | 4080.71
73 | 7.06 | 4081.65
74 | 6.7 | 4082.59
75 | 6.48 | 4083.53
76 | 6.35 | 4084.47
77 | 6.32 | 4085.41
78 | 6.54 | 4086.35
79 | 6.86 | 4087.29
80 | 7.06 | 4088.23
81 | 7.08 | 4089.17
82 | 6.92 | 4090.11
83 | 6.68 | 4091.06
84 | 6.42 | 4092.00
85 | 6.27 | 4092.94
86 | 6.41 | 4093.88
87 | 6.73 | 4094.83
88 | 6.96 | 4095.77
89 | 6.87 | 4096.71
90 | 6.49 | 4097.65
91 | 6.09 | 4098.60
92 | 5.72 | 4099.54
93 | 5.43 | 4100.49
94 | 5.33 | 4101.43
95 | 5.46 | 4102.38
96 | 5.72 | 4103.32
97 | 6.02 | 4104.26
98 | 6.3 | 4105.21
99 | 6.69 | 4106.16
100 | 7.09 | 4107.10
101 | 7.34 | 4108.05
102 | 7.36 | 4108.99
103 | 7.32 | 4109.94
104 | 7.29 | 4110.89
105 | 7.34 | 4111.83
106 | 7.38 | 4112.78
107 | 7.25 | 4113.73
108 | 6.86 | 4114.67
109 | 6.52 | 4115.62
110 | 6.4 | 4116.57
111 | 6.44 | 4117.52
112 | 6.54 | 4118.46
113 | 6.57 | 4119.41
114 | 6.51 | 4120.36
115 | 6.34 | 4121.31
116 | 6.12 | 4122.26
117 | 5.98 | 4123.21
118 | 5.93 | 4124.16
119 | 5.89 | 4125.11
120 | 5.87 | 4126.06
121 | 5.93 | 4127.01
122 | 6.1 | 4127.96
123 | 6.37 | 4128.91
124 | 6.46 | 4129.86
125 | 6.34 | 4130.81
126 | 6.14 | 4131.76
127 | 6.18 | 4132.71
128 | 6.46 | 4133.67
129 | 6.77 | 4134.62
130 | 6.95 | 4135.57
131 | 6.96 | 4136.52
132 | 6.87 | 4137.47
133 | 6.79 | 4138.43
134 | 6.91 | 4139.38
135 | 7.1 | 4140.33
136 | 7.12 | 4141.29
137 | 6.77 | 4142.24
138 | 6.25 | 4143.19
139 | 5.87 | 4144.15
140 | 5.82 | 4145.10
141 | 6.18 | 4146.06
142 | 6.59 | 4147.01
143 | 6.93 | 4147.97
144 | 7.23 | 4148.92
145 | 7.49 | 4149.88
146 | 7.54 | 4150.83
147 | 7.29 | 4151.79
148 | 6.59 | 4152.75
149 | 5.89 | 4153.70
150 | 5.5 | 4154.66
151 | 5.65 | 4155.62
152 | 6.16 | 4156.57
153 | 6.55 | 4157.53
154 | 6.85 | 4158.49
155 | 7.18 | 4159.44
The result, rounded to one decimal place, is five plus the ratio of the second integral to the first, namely 5.8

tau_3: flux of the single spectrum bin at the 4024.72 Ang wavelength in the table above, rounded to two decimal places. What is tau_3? 7.35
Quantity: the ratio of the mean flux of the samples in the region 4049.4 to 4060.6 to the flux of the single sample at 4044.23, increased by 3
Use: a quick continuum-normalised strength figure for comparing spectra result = 4.43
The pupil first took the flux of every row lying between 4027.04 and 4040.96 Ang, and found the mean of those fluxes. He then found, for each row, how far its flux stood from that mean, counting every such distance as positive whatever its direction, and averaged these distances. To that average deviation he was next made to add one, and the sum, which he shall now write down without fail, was 1.95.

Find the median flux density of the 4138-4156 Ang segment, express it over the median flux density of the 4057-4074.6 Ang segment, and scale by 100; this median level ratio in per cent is 102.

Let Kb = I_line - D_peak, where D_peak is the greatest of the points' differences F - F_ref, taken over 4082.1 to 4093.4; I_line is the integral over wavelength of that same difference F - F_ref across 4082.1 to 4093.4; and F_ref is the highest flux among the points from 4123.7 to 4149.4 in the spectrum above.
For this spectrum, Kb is -6.5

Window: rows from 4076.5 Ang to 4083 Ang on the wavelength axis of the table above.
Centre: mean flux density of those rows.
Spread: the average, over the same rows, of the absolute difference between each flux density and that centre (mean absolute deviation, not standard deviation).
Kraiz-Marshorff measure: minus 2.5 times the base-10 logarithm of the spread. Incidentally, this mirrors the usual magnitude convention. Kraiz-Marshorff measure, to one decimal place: 0.7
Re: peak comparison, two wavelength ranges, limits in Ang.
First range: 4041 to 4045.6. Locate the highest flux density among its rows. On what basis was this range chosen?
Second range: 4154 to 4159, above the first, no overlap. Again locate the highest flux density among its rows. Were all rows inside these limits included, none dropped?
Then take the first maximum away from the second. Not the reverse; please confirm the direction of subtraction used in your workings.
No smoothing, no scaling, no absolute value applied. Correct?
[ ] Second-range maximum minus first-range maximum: 1.3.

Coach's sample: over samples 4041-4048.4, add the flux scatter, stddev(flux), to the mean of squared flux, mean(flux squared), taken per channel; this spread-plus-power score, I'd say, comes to 31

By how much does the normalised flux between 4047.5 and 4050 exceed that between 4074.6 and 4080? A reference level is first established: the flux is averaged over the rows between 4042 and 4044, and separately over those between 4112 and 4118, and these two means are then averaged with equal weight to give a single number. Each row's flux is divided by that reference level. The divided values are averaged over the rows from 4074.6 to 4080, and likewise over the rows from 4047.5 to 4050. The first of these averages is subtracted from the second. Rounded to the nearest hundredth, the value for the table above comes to 0.12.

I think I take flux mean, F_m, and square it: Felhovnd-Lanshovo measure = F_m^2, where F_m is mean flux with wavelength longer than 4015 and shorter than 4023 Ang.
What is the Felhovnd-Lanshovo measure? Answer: 42.3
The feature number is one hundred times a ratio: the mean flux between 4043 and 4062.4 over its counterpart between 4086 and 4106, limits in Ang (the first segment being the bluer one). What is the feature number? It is 102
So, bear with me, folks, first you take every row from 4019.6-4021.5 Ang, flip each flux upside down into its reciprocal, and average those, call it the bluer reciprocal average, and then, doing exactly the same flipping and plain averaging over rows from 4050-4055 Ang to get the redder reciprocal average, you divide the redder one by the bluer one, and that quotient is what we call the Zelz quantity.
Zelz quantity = 0.92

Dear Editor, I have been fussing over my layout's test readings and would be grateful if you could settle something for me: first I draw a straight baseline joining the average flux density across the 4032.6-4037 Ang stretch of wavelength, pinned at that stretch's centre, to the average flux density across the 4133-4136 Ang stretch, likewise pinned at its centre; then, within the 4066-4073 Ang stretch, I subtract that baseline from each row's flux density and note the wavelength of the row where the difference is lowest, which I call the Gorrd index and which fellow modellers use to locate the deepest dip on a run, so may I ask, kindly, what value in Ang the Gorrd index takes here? 4066.64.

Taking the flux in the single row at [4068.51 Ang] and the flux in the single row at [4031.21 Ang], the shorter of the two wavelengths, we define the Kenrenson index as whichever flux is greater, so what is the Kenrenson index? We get 6.64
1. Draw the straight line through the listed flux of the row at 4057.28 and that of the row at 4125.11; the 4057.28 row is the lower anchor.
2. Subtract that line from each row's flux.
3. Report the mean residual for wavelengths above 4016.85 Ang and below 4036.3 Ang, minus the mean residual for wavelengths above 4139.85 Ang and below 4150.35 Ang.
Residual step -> -1.4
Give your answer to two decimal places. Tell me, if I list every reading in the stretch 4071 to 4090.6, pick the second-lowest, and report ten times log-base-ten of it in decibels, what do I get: 7.55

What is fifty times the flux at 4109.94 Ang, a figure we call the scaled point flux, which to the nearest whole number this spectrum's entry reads 366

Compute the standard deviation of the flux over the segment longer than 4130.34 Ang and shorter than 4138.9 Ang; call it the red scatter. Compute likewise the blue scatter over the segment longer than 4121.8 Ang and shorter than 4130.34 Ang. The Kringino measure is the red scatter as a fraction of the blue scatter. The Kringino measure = 1.54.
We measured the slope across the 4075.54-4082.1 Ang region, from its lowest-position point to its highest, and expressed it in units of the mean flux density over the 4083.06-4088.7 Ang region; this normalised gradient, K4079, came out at 0.037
